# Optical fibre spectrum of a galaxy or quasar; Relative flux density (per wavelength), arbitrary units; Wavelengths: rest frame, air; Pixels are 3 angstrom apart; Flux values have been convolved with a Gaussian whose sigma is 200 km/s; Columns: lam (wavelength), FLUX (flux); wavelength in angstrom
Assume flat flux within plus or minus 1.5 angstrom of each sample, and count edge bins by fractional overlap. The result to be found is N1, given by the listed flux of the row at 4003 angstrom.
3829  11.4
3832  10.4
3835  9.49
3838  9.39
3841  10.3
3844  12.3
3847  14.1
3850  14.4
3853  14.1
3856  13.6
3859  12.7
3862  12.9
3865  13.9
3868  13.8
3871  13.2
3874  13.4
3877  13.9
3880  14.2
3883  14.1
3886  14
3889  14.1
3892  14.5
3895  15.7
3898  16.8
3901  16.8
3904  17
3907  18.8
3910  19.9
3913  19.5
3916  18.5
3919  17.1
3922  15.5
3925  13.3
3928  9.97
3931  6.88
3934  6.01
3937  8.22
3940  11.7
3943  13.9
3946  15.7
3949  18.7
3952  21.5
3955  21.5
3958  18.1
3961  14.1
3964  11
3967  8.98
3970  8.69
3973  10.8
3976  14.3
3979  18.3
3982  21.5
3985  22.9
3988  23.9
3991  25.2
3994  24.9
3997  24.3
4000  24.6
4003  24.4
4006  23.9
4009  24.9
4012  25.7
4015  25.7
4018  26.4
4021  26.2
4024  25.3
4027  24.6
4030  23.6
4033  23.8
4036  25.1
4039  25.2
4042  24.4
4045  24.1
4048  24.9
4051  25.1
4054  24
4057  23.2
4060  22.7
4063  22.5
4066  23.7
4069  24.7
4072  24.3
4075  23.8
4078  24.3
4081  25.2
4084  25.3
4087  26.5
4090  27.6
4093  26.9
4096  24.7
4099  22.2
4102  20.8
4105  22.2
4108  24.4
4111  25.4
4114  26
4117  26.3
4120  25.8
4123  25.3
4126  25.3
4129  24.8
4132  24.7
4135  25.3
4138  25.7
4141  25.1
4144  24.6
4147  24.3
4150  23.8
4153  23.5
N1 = 24.4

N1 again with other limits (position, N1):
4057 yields 23.2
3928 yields 9.97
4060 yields 22.7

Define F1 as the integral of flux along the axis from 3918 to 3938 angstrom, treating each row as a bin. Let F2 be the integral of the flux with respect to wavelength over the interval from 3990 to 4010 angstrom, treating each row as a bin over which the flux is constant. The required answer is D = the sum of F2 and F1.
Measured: 710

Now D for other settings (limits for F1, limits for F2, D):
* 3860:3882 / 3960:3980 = 542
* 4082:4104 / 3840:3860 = 809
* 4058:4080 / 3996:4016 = 1018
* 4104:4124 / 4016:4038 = 1053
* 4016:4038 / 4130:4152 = 1095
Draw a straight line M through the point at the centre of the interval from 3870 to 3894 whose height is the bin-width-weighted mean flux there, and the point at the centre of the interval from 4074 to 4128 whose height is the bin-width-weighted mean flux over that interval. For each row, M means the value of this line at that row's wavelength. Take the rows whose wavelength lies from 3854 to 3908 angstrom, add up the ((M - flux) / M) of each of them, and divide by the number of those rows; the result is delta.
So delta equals -0.047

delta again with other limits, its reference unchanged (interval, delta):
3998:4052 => -0.179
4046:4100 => -0.043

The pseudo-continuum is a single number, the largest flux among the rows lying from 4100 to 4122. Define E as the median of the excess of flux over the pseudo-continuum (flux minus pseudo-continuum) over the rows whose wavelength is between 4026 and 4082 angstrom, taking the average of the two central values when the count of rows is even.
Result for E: -2.0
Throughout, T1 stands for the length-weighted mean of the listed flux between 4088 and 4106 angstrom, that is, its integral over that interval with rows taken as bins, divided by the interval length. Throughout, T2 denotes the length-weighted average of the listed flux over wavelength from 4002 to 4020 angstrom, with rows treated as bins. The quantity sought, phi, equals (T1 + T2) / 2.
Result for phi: 24.7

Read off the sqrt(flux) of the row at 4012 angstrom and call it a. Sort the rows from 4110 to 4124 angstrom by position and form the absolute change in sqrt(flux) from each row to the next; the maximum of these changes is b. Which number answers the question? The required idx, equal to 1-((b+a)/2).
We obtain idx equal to -1.56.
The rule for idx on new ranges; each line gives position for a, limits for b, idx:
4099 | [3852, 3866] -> -1.42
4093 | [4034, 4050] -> -1.63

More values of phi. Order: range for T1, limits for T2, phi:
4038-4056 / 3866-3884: 19.2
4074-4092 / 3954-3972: 19.5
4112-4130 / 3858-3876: 19.5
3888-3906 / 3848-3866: 14.8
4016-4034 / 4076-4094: 25.5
